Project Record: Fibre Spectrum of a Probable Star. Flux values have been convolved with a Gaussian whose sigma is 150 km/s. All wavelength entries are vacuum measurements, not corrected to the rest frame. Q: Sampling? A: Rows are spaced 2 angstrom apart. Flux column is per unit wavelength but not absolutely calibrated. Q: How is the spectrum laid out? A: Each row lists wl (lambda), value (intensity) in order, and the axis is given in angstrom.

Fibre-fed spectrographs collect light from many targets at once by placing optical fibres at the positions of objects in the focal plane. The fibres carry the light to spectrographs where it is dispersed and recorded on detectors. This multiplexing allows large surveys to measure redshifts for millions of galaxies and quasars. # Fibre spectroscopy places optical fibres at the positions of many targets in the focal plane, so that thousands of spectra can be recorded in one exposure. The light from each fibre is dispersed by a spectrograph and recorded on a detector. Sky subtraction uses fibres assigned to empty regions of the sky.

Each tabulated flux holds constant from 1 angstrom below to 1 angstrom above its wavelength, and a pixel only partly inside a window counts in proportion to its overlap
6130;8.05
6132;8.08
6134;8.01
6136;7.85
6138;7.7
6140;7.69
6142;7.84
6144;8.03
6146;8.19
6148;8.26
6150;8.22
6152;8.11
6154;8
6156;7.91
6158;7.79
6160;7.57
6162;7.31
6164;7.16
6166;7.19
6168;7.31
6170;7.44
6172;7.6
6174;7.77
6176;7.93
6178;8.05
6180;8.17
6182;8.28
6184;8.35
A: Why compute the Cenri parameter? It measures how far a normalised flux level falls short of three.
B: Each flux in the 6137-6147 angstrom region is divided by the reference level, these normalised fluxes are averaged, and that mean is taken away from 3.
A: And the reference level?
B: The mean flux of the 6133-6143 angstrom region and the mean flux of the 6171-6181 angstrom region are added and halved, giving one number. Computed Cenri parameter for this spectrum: 2.00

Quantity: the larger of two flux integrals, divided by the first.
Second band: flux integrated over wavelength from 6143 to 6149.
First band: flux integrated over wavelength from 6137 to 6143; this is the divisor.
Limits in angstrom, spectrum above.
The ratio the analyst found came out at 1.05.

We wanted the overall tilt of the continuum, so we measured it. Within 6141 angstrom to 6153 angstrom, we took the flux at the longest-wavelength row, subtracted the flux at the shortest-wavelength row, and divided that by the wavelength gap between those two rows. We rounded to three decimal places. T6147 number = 0.027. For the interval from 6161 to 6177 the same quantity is 0.044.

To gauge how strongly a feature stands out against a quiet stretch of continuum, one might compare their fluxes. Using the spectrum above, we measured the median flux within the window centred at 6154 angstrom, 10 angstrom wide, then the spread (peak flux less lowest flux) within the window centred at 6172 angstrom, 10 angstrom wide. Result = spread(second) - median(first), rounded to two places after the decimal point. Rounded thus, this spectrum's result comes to -7.38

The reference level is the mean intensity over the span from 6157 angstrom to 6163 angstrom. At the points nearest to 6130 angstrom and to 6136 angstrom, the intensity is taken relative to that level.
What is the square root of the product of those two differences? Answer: 0.38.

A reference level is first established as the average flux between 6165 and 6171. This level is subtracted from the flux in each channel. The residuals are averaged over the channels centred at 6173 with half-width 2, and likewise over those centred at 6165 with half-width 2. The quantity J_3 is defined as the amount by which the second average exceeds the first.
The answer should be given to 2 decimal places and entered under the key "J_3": -0.51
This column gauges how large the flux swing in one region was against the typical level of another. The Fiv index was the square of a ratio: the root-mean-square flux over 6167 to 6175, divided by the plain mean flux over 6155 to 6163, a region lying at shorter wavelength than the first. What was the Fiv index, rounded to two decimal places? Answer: 0.97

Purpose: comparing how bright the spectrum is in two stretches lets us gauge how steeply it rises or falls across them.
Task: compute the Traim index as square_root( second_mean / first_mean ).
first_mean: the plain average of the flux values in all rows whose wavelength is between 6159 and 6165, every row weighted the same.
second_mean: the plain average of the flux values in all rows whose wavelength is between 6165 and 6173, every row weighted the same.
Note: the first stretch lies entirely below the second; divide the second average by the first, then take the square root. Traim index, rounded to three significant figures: 1.00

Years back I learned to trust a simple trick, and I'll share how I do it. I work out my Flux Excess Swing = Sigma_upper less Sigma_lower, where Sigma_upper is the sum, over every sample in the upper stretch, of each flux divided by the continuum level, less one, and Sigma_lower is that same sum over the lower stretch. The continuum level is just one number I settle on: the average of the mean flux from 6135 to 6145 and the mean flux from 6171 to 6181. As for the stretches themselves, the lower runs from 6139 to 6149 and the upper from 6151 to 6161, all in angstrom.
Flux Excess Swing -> -0.1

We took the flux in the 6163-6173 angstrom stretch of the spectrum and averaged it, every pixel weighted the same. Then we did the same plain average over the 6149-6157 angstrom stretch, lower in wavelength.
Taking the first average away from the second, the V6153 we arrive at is 0.72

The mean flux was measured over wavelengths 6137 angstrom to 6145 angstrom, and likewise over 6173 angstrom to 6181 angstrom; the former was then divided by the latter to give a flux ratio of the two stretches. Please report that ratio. 0.98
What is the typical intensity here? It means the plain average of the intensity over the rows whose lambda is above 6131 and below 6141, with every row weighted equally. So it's 7.9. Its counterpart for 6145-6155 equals 8.2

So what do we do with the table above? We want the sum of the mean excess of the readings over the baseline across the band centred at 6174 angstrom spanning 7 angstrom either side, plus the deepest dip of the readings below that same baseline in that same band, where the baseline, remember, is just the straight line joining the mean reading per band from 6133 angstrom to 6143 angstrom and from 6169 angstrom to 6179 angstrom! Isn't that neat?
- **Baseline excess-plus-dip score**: 0.45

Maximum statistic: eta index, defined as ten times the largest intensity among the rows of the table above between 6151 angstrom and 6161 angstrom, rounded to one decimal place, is 81.1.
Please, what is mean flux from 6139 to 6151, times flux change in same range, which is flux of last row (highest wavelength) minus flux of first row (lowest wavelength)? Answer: 4.3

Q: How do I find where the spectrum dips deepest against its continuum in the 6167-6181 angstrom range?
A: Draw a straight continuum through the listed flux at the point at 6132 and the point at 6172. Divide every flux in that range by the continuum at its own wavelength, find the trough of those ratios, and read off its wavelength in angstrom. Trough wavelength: 6168 angstrom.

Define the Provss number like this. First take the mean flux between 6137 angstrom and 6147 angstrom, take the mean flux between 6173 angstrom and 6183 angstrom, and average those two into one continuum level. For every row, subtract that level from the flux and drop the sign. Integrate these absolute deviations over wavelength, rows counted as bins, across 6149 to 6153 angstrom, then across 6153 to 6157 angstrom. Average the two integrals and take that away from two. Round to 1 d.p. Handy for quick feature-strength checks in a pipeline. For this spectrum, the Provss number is 1.5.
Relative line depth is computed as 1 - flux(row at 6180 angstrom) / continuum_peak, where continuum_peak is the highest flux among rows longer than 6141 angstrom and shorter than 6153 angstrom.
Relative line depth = 0.011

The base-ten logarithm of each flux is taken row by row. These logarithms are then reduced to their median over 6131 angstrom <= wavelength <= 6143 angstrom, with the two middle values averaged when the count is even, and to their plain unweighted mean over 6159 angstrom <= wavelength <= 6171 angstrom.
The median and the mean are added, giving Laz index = 1.760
